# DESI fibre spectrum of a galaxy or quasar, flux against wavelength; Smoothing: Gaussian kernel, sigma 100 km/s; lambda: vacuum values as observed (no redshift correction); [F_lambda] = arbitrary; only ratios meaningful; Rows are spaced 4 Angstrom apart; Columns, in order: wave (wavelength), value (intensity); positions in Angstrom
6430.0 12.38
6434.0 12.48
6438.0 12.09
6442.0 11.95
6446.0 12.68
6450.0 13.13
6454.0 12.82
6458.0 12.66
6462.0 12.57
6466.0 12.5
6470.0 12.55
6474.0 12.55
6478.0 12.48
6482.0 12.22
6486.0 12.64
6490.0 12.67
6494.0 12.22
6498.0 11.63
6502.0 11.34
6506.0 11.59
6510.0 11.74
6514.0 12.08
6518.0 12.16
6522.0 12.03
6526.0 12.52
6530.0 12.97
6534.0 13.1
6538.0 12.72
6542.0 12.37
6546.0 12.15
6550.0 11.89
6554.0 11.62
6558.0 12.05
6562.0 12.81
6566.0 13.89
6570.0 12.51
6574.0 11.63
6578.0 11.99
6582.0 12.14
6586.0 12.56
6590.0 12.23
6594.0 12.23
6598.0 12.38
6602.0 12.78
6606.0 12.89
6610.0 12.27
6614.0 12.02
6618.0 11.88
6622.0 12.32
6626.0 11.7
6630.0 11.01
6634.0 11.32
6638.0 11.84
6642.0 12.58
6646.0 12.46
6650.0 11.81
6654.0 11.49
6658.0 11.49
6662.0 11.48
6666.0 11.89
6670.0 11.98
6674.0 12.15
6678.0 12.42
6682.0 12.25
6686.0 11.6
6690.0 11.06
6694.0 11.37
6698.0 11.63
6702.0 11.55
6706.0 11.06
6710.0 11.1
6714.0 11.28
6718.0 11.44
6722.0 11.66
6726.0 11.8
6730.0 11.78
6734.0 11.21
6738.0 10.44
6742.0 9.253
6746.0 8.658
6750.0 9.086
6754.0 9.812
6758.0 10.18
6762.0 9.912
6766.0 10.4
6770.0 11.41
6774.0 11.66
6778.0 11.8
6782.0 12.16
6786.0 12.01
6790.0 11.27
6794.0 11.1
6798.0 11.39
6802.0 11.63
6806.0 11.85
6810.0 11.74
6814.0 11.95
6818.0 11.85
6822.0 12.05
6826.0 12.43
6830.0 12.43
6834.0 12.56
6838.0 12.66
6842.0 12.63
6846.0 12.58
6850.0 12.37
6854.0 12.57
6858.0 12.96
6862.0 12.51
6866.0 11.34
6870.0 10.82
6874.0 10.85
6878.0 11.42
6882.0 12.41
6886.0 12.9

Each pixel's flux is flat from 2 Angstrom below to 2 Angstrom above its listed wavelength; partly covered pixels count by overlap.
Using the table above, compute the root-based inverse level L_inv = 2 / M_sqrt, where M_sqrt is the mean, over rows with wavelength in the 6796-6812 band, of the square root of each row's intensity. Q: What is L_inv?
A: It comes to 0.586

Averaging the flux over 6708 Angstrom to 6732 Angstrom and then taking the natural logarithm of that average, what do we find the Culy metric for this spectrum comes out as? 2.44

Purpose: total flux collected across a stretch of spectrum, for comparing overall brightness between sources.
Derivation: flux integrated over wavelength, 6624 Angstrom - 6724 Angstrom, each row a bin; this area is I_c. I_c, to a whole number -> 1166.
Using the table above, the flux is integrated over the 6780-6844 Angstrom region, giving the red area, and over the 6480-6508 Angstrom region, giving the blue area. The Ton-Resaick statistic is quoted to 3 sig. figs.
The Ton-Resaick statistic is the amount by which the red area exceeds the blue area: 430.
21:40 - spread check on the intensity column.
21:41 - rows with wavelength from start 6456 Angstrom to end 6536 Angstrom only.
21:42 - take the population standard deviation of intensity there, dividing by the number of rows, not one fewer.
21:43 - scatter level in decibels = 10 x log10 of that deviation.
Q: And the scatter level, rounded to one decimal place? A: -3.4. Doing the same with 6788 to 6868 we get -2.7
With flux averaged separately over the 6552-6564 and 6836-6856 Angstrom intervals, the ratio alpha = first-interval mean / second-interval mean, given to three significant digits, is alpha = 0.968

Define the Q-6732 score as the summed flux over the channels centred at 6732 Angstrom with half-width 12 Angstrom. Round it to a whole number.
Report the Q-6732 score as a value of 66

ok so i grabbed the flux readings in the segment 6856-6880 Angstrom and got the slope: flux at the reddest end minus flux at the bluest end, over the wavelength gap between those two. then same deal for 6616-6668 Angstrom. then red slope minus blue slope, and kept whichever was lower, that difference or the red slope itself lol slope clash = -0.077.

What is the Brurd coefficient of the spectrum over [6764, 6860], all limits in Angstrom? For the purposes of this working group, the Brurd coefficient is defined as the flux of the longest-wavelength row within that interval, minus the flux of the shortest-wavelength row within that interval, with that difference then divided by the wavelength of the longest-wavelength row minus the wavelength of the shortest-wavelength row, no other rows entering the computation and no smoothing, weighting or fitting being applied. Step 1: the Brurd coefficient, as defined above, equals 0.028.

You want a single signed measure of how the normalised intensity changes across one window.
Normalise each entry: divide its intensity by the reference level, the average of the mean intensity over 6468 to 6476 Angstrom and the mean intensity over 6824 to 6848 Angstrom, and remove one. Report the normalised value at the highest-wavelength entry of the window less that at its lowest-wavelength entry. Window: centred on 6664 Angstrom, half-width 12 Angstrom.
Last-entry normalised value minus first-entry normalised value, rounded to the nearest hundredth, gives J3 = 0.05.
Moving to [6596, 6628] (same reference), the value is -0.05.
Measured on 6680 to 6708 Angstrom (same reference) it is -0.09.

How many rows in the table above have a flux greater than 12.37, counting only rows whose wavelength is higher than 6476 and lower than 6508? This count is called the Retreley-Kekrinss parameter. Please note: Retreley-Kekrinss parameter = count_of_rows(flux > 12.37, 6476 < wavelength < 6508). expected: 3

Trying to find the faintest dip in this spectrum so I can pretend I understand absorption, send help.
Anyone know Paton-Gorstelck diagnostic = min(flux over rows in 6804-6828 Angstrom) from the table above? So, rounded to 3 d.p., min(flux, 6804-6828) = 11.740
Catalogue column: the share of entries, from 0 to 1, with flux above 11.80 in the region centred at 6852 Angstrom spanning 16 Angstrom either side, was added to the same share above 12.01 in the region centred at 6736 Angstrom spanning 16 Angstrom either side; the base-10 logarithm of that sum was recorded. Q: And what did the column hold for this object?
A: -0.06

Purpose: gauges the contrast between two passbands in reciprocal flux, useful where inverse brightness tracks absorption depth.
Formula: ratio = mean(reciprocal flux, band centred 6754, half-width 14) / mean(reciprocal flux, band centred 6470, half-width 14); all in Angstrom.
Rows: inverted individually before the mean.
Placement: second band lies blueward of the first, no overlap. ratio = 1.31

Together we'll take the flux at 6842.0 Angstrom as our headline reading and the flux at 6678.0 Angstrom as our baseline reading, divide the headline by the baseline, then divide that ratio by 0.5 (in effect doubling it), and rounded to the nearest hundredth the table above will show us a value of 2.03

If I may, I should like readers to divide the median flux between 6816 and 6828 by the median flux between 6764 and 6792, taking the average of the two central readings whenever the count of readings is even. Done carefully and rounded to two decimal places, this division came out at 1.03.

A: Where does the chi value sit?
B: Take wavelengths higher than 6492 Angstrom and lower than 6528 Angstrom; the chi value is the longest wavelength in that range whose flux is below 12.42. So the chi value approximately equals 6522.0 Angstrom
